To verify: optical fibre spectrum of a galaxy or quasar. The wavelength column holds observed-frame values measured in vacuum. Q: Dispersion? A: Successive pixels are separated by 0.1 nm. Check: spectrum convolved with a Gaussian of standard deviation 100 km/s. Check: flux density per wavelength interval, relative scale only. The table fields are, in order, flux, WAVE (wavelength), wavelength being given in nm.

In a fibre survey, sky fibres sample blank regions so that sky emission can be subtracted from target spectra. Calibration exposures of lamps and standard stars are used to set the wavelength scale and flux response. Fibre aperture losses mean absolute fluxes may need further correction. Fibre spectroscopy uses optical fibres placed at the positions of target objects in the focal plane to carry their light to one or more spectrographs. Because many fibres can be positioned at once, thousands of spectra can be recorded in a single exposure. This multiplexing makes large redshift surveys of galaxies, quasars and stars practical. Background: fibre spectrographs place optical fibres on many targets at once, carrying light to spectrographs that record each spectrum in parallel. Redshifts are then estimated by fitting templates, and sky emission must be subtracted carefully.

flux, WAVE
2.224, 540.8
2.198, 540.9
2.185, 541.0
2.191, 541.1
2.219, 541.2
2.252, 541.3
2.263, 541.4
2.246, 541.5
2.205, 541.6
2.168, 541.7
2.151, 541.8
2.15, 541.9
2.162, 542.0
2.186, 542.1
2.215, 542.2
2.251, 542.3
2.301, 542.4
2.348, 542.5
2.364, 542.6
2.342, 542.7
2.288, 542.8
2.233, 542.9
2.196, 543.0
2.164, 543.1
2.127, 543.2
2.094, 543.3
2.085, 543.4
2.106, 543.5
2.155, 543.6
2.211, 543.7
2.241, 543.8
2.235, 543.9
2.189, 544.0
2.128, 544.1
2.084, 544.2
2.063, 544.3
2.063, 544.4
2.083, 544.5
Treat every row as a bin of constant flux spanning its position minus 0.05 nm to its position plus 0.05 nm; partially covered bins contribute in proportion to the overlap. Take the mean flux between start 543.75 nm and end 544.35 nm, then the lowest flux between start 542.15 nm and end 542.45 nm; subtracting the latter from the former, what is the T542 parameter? -0.06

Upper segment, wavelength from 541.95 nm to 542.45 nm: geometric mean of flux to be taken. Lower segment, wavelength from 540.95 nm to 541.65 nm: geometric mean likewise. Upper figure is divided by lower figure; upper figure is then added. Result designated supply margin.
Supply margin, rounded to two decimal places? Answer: 3.22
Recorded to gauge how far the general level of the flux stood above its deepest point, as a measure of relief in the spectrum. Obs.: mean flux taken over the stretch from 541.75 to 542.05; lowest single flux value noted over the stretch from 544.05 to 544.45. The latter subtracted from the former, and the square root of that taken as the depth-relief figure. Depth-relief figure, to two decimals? 0.30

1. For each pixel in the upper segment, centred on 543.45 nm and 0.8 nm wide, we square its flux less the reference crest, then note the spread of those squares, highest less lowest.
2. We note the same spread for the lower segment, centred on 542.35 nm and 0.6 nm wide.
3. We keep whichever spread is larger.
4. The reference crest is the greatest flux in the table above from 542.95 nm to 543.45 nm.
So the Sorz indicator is 0.028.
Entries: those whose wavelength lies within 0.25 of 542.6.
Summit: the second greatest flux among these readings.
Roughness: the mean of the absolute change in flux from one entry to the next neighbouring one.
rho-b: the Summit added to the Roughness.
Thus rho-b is 2.38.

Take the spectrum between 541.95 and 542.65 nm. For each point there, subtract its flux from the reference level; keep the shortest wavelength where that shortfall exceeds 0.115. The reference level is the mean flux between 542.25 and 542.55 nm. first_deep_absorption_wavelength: 542.0 nm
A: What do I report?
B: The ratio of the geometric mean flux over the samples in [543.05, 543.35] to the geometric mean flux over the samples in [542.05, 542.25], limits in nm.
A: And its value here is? 0.97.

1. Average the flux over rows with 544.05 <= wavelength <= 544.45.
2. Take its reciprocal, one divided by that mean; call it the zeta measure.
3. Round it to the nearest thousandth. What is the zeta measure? 0.480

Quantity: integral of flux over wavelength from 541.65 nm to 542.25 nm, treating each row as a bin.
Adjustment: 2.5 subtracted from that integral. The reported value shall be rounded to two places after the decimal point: -1.20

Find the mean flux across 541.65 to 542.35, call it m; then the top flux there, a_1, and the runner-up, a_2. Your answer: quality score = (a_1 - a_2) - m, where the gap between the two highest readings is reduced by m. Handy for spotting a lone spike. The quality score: -2.15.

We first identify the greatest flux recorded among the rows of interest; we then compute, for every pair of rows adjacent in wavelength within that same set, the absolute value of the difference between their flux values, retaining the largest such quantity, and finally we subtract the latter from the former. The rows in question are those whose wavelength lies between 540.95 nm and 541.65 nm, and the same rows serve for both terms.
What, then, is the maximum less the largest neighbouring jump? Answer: 2.22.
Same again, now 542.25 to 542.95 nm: 2.31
